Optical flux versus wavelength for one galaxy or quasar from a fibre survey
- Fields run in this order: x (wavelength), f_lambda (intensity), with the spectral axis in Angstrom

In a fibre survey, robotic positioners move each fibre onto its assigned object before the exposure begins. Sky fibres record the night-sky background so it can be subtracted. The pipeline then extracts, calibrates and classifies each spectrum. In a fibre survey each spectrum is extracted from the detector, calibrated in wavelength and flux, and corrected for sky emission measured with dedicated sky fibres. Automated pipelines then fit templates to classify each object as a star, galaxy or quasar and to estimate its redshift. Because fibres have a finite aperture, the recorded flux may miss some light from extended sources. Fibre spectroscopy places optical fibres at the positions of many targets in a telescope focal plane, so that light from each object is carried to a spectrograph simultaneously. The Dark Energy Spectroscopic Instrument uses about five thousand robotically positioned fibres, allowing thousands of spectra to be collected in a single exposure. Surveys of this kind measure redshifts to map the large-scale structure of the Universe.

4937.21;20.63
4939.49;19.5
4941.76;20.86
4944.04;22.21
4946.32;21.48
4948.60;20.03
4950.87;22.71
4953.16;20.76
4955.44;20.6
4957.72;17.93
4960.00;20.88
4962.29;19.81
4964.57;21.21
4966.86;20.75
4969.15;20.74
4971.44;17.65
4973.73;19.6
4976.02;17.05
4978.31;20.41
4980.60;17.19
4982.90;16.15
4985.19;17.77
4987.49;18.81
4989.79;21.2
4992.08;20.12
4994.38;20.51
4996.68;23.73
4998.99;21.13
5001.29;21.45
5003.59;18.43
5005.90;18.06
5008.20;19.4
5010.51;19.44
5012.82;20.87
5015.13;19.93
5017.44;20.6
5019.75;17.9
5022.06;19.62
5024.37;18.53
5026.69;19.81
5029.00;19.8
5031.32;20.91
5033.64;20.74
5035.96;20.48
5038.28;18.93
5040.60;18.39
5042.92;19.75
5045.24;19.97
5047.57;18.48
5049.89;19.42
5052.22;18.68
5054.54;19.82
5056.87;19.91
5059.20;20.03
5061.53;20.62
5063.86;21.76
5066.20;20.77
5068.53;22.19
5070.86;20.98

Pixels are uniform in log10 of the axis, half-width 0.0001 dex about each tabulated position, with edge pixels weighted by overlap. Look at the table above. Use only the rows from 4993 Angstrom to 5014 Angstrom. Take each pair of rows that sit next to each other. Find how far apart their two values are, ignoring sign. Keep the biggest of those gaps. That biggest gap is 3.2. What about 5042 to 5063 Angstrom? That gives 1.5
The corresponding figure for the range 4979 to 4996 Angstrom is 2.4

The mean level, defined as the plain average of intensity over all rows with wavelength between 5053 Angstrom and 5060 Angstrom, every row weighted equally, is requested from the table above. 19.9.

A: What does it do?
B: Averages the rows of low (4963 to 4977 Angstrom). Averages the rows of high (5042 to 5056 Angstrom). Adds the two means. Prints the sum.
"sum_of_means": 38.9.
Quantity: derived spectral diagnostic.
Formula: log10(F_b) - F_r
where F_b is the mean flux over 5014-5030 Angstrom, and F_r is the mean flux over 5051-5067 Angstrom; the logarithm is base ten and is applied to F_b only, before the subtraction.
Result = -18.9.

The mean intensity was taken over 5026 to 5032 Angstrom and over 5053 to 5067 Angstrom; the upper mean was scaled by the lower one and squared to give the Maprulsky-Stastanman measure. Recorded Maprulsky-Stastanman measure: 1.03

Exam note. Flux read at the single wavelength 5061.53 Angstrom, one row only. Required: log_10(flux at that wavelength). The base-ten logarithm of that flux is 1.31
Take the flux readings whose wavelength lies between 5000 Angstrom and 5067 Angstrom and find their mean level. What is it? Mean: 19.7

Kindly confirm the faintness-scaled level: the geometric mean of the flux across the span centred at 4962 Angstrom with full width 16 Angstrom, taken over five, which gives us 4.05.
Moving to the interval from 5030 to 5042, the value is 3.97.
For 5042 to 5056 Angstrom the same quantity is 3.87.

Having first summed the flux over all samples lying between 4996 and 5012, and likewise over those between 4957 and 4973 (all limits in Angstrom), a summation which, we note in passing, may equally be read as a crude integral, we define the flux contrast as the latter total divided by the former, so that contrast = 0.98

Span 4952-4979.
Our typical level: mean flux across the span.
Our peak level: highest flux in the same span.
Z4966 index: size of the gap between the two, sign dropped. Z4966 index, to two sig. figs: 1.4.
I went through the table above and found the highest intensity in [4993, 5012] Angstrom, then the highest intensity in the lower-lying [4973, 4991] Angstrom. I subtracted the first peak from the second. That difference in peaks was -2.5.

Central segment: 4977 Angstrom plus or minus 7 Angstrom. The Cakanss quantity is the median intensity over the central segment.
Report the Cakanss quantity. 17.4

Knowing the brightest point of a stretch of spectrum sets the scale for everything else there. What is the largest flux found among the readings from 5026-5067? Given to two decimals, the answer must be 21.76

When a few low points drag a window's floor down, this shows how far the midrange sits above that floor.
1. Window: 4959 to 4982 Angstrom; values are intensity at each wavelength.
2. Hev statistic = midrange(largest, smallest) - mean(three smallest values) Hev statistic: 1.8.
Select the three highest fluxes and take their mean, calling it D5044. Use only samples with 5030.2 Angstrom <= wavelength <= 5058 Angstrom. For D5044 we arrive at 20.7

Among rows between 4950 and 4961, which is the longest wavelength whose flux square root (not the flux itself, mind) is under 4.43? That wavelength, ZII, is 4957.72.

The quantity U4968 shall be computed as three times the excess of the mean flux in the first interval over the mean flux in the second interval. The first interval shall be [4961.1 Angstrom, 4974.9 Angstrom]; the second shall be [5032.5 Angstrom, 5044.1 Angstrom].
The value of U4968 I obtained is 1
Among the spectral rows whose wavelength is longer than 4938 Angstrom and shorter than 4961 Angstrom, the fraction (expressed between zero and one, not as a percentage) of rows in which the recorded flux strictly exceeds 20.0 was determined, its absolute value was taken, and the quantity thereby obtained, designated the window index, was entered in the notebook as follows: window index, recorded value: 0.80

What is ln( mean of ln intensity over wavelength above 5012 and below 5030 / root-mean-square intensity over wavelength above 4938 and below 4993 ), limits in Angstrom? -1.90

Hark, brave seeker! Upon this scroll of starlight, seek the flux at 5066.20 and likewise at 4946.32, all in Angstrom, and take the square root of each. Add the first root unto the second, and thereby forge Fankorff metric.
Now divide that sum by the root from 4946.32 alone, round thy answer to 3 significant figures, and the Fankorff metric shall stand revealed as 1.98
